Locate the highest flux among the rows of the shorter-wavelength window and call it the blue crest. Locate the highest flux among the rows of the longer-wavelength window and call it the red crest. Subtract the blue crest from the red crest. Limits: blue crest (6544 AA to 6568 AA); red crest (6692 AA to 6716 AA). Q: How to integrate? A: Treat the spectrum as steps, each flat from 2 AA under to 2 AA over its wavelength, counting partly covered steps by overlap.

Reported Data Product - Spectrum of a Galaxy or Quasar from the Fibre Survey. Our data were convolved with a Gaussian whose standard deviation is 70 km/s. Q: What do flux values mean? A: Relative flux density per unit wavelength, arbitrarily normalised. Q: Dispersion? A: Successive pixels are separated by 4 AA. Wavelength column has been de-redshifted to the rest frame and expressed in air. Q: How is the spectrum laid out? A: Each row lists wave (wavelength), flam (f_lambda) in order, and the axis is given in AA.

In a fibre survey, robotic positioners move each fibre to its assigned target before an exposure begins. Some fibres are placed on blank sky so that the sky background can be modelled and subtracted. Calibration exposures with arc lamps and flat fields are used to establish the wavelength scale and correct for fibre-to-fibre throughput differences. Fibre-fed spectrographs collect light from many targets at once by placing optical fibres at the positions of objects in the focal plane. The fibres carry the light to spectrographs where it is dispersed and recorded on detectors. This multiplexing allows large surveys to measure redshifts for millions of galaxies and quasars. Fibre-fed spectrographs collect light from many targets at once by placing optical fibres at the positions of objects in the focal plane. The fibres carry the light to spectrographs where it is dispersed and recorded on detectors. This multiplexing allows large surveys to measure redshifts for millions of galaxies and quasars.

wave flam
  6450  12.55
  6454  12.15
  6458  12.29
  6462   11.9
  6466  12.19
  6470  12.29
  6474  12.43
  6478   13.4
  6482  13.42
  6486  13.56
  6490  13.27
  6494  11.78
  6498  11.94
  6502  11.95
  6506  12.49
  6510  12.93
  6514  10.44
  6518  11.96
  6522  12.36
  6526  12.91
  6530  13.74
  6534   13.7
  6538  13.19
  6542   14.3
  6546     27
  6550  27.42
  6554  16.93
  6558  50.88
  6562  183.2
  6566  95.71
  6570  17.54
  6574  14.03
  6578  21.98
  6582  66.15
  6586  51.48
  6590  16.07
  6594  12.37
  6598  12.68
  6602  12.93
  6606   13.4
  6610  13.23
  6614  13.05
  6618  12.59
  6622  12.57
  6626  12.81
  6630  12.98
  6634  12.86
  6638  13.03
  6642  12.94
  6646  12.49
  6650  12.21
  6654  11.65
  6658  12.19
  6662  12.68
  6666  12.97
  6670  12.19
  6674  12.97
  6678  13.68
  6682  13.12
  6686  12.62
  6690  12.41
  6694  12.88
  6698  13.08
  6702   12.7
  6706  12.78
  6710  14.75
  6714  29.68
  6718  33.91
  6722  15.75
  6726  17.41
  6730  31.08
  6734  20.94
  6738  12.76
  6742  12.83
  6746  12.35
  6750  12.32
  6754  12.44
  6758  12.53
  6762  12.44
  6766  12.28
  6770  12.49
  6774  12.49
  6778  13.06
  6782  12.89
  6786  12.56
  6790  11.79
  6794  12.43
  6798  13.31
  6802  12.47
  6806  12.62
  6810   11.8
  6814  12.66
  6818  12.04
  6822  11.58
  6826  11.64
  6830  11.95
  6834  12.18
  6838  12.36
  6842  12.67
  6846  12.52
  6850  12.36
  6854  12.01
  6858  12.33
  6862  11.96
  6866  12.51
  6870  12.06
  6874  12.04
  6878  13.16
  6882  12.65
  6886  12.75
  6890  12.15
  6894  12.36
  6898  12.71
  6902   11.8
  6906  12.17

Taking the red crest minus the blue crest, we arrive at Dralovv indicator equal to -154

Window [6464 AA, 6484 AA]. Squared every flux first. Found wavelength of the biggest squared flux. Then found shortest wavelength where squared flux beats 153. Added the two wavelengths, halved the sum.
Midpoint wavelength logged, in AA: 6478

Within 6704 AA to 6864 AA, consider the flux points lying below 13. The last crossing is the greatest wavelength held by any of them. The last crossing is 6862 AA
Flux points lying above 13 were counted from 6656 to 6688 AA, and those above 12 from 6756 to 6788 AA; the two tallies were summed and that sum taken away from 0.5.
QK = -9.5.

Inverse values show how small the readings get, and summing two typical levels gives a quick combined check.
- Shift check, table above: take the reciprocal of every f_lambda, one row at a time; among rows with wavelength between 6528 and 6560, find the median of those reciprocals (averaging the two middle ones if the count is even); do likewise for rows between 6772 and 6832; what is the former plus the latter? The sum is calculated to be 0.145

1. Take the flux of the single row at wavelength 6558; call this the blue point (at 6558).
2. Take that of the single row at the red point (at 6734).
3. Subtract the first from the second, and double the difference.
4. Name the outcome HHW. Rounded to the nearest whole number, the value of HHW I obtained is -60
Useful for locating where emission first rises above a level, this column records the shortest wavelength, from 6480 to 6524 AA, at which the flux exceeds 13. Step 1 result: 6482 AA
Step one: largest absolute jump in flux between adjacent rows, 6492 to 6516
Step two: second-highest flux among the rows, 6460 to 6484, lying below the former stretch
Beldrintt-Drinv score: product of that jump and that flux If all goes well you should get 33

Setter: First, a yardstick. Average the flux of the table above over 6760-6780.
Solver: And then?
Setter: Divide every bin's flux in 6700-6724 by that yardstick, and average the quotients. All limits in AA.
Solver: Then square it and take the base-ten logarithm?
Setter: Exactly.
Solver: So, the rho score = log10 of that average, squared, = 0.40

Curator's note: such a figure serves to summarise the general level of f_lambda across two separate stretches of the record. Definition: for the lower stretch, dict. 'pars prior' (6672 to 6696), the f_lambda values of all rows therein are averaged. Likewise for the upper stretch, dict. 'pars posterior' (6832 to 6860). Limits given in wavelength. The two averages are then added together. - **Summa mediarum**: 25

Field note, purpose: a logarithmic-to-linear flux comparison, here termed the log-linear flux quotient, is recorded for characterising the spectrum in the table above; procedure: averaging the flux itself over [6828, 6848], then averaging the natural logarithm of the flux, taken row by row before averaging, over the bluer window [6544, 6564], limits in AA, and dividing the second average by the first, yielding 0.301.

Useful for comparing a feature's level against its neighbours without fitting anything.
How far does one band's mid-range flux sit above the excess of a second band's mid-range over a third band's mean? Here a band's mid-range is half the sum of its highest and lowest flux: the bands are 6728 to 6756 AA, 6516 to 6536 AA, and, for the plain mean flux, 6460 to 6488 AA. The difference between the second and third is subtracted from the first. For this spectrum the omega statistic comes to 22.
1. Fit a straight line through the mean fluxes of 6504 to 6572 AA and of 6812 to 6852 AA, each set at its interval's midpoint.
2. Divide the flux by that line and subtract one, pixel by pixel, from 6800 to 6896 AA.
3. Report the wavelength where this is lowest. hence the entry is 6810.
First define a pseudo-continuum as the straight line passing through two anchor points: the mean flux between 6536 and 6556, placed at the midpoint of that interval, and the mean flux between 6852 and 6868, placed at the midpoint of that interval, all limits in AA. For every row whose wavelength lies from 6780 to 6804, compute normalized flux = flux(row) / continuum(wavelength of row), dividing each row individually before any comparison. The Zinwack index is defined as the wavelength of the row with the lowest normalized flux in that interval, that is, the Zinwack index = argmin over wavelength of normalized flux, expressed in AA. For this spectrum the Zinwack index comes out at 6790 AA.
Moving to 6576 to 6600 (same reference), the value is 6594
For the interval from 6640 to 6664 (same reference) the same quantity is 6654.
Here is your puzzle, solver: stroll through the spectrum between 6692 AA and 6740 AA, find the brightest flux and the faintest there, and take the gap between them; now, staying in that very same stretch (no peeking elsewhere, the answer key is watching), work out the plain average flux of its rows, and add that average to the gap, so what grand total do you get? 40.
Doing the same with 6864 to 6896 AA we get 14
